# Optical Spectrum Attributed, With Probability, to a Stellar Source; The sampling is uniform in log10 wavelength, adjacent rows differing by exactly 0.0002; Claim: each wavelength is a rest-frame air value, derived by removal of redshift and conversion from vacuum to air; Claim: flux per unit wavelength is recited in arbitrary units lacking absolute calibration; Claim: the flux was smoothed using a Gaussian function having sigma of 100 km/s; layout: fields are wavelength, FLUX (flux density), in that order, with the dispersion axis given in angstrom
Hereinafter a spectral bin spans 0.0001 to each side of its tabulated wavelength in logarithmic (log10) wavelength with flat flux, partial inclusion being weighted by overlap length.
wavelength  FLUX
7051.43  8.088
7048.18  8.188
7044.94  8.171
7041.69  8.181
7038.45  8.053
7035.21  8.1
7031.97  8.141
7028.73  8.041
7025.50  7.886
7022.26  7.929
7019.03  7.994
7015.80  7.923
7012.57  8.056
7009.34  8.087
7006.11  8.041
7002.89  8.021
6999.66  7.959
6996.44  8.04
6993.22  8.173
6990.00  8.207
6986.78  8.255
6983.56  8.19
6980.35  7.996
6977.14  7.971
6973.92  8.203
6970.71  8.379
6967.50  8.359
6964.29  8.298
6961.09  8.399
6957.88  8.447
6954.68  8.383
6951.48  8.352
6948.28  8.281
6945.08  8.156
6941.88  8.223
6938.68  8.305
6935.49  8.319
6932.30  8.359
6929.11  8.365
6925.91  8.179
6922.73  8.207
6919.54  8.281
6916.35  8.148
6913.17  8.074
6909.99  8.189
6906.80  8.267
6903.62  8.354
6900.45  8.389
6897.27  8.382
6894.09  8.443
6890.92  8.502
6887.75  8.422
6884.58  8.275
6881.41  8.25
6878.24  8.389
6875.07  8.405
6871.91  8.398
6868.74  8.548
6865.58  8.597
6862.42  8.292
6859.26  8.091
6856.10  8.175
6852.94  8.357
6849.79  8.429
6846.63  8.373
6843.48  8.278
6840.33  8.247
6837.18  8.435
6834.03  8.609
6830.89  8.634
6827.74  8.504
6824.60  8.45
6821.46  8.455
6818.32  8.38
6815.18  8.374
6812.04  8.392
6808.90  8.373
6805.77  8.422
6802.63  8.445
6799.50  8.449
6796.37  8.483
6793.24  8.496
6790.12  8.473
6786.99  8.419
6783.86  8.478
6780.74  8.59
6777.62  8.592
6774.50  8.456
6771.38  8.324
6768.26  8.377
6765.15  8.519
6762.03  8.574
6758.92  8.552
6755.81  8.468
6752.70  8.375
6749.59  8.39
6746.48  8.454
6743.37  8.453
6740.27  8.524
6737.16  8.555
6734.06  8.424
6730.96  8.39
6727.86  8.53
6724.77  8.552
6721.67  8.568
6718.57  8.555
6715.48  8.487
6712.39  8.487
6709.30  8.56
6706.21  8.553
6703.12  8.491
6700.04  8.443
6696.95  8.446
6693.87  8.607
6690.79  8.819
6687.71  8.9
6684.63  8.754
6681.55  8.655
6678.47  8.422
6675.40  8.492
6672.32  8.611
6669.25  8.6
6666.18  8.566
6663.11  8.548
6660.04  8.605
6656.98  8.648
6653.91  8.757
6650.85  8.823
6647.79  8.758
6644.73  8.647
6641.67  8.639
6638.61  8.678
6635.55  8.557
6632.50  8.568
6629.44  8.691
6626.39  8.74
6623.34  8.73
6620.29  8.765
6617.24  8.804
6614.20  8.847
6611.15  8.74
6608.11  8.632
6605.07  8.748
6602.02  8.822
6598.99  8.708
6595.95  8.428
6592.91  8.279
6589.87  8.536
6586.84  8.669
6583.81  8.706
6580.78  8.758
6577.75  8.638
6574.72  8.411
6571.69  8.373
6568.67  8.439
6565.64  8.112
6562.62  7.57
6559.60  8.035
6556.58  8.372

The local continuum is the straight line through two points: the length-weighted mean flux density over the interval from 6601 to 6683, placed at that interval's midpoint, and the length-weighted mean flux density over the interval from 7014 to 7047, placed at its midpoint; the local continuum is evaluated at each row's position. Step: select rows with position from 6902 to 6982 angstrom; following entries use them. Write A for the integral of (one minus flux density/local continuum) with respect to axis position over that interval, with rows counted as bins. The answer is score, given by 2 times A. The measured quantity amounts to -1.4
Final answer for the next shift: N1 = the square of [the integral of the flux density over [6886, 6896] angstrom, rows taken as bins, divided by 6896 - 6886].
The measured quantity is 71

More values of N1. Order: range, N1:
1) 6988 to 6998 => 66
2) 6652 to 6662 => 75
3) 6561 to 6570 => 64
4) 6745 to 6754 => 71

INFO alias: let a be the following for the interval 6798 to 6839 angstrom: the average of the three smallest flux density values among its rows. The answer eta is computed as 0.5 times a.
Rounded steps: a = 8.38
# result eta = 4.19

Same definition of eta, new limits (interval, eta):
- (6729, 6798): 4.18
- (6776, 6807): 4.21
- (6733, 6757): 4.20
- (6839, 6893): 4.09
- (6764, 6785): 4.19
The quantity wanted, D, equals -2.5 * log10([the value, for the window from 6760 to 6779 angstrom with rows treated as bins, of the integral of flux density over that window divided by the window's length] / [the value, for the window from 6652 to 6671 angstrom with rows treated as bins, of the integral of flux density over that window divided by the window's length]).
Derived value 0.019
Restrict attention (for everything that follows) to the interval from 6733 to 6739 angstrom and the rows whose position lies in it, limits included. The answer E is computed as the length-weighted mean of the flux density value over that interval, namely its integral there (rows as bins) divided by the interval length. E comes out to 8.49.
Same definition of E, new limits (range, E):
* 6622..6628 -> 8.74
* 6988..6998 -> 8.14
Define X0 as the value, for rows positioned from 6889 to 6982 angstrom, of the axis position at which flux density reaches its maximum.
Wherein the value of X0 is 6890.92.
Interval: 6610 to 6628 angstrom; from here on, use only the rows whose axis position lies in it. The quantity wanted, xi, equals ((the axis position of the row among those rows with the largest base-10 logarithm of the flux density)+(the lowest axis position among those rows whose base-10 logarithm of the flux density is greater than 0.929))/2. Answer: 6612.7 angstrom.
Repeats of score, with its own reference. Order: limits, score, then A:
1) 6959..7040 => -0.3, -0.15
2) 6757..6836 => -1.0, -0.49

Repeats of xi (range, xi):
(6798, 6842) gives 6829.3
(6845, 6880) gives 6865.6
